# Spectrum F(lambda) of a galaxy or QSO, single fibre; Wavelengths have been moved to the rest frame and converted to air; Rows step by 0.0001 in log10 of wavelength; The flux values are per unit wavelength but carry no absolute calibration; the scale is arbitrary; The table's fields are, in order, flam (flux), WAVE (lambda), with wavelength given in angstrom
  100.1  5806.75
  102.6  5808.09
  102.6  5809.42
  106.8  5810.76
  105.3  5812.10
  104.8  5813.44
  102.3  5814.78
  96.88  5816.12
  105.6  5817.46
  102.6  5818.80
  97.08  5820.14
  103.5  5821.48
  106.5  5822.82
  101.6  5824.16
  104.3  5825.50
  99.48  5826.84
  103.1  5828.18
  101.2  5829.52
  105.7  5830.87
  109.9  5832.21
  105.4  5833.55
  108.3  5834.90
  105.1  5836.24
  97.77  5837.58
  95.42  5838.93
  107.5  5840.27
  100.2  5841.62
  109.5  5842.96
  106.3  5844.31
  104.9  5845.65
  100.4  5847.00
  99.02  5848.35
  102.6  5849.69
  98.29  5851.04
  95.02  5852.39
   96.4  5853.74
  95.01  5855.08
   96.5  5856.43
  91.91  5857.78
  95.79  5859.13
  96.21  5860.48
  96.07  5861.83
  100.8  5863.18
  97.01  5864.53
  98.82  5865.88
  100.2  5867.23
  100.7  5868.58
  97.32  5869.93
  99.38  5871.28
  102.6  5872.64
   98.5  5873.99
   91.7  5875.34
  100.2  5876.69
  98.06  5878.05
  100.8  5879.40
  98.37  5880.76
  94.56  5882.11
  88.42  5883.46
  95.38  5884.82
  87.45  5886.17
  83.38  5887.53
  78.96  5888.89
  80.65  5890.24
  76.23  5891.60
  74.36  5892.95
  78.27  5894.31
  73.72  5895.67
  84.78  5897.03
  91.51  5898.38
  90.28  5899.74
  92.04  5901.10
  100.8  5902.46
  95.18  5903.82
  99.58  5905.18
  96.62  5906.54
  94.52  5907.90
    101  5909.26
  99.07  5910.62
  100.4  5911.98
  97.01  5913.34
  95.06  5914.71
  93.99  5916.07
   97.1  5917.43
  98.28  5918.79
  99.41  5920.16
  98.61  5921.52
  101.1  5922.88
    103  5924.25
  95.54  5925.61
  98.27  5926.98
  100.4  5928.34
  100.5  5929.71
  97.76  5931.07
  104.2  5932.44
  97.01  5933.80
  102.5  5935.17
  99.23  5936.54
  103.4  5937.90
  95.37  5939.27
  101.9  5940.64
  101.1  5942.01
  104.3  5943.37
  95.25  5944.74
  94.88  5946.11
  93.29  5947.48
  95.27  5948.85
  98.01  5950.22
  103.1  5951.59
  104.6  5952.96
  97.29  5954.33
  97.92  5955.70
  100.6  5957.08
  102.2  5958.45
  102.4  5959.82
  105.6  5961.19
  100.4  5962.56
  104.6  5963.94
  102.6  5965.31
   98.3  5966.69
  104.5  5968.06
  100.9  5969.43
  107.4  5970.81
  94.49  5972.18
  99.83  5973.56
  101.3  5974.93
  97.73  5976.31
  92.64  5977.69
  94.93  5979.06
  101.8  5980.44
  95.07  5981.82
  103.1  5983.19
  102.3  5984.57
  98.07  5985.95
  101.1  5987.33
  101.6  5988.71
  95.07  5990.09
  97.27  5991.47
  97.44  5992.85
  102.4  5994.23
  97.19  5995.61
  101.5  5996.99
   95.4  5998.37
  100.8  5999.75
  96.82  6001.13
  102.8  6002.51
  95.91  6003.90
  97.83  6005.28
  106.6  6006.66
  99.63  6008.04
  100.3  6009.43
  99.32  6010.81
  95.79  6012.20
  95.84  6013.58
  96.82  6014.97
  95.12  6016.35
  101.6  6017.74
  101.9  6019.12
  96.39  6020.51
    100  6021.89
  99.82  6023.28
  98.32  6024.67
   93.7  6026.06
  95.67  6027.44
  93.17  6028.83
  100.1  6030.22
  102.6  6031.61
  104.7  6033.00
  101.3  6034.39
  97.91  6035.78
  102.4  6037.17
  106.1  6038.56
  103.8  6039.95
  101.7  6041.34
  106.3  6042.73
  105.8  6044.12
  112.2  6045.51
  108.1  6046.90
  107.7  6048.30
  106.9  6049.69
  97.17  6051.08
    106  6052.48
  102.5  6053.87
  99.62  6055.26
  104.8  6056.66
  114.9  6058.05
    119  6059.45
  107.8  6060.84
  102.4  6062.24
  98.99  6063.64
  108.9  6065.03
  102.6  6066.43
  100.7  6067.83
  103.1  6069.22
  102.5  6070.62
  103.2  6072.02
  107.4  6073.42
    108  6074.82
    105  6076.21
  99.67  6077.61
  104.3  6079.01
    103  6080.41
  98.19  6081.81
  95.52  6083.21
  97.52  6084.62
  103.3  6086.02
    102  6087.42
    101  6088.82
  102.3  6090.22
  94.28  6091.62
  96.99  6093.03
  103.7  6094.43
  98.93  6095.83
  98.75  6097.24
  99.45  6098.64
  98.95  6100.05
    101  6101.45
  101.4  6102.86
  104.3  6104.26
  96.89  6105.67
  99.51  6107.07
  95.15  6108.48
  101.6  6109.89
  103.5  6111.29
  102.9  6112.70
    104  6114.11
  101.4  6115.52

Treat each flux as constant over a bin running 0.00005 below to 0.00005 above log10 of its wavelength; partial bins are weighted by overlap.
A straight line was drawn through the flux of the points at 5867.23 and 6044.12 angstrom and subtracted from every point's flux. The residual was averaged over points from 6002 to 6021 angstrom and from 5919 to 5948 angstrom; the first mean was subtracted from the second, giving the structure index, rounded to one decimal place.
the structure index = 2.9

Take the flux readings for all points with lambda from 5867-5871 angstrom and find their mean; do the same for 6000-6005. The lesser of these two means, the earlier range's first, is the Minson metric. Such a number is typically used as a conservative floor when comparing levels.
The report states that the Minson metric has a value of 99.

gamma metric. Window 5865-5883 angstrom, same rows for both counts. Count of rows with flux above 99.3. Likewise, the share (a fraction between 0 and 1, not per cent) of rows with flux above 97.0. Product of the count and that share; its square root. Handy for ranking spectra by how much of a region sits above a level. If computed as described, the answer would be 2.3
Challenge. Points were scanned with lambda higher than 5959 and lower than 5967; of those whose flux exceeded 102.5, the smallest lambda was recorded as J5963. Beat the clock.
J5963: 5961.19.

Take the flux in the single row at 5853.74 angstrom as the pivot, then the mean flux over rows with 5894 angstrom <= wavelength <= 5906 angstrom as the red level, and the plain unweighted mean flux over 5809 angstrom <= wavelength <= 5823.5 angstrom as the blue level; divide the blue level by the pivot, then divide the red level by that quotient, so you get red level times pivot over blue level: 84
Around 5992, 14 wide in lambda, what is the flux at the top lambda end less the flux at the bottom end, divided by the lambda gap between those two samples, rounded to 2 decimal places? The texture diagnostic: -0.21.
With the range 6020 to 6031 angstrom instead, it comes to 0.38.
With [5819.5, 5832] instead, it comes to 0.80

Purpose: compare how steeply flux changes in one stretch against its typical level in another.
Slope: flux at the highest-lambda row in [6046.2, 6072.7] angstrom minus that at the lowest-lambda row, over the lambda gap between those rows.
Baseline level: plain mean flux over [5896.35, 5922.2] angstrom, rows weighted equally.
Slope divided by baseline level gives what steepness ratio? -0.0020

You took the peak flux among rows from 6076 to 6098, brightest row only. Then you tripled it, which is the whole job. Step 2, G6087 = 315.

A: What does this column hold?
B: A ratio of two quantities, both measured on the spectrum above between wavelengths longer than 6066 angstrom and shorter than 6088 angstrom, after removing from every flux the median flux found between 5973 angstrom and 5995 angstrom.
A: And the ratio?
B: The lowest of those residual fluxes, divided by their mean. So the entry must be -1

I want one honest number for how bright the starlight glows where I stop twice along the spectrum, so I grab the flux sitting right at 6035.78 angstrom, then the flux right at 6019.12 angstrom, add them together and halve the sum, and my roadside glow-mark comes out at 100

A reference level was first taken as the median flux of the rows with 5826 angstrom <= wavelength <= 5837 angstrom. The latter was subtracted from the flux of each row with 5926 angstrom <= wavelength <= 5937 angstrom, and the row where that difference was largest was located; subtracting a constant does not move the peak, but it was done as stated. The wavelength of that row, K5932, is 5932.44 angstrom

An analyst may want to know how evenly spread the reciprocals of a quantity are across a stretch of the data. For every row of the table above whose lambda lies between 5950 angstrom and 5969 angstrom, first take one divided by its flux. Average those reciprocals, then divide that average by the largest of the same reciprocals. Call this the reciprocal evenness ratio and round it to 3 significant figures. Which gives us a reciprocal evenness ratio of 0.958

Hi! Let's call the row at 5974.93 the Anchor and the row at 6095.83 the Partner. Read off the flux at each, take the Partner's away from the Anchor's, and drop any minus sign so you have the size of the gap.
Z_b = 2.4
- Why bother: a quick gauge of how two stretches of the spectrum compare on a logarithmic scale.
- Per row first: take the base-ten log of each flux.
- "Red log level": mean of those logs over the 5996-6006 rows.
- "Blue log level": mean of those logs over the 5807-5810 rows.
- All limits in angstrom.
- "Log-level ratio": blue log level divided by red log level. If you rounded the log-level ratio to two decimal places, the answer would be 1.01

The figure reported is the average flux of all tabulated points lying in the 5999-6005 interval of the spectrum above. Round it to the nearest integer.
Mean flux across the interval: 99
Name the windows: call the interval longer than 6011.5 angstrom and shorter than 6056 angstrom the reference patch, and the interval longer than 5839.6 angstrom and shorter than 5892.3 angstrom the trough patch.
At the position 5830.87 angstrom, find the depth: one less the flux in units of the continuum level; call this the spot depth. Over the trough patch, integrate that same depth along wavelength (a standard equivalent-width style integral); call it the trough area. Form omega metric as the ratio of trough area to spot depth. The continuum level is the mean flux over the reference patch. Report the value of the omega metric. -55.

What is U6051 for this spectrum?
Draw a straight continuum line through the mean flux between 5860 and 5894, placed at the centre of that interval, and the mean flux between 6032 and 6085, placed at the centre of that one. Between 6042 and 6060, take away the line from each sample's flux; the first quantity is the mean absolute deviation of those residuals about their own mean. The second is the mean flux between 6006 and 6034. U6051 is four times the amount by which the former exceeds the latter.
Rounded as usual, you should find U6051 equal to -379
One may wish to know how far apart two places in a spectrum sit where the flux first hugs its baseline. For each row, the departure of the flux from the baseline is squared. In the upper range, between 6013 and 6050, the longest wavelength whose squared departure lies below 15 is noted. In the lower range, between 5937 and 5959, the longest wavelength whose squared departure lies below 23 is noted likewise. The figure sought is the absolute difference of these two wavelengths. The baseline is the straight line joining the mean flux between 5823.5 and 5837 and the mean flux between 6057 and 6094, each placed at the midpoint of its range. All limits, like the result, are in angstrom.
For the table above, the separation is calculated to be 91.2 angstrom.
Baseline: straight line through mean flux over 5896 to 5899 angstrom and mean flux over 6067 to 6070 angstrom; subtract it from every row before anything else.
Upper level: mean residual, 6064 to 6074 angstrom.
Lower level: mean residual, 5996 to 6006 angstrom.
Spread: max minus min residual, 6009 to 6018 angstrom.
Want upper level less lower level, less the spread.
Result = -7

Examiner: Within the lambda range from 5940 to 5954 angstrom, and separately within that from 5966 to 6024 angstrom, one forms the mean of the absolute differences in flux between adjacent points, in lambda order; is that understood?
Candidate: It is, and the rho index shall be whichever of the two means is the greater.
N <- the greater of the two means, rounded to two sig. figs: 4.2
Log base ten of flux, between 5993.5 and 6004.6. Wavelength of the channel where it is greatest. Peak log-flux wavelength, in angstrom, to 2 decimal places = 6002.51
